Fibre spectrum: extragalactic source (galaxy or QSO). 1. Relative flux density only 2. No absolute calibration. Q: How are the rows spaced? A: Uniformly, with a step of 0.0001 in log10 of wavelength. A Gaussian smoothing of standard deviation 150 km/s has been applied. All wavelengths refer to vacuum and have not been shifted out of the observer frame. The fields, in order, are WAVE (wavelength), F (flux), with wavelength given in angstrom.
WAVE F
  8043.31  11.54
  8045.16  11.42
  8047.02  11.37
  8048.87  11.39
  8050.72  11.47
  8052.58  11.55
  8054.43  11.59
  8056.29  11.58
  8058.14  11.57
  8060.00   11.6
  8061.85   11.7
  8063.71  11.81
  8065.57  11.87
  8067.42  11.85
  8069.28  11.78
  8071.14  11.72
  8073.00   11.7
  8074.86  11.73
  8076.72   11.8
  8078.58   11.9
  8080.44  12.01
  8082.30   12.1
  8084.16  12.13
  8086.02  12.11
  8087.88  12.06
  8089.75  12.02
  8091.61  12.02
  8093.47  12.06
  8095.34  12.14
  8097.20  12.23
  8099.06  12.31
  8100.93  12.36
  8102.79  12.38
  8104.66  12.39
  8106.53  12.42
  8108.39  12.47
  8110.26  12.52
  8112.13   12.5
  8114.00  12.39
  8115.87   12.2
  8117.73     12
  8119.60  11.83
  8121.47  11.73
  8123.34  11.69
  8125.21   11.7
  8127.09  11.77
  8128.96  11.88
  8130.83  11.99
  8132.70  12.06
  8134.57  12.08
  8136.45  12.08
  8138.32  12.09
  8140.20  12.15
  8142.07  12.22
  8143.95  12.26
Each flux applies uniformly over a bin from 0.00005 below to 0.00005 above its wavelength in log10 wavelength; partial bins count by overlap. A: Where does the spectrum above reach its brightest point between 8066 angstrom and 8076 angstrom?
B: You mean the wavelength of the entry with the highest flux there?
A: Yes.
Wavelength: 8067.42 angstrom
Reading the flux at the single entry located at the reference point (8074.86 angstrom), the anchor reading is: 11.73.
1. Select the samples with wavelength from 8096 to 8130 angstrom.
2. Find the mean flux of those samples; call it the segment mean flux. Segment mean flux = 12.2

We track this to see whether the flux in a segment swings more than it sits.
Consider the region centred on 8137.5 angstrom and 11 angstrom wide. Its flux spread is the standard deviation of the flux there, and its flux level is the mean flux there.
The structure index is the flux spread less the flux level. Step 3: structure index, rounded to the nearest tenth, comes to -12.1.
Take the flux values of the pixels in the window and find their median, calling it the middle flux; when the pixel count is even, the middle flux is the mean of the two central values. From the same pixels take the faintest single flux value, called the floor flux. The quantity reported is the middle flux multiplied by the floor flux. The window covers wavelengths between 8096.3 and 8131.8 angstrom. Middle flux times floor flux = 143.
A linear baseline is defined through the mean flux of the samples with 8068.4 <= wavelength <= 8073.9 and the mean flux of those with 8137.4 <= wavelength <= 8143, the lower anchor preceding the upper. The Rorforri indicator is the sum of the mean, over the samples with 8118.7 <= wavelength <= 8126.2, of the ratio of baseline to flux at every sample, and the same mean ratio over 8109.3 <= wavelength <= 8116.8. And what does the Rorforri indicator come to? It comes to 1.99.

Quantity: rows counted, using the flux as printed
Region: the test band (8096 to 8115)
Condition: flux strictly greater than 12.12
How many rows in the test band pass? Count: 10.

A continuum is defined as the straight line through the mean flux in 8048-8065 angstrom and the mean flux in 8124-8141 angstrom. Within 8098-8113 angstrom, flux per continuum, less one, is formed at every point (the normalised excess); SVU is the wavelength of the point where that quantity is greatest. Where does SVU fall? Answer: 8110.26 angstrom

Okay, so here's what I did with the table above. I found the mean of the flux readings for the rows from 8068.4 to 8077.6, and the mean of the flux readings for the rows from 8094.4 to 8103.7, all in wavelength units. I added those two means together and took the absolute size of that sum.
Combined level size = 24.0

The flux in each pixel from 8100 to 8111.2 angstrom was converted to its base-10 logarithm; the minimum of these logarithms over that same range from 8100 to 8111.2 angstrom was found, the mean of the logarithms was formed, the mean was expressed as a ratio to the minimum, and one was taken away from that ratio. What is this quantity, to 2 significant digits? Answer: 0.0020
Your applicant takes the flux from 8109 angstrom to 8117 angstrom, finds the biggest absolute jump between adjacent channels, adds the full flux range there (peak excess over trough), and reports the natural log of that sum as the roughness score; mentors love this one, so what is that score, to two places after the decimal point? -0.67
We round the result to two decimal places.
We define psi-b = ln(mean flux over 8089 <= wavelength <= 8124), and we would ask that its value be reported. 2.50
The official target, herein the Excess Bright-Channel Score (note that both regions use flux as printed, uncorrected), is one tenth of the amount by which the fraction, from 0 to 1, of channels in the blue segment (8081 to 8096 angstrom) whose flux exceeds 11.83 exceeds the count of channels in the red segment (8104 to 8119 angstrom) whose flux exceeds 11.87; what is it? -0.70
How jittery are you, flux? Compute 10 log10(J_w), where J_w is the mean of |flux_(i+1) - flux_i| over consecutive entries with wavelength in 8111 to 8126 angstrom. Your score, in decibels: -9.3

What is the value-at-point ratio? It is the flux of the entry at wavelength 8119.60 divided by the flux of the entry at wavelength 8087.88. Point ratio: 0.98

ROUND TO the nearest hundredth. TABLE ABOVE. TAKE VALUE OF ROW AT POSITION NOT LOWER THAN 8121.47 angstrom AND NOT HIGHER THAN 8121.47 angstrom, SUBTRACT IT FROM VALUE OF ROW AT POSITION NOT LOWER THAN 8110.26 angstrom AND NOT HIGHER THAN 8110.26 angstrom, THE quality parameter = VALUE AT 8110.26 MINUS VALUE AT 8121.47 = 0.79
